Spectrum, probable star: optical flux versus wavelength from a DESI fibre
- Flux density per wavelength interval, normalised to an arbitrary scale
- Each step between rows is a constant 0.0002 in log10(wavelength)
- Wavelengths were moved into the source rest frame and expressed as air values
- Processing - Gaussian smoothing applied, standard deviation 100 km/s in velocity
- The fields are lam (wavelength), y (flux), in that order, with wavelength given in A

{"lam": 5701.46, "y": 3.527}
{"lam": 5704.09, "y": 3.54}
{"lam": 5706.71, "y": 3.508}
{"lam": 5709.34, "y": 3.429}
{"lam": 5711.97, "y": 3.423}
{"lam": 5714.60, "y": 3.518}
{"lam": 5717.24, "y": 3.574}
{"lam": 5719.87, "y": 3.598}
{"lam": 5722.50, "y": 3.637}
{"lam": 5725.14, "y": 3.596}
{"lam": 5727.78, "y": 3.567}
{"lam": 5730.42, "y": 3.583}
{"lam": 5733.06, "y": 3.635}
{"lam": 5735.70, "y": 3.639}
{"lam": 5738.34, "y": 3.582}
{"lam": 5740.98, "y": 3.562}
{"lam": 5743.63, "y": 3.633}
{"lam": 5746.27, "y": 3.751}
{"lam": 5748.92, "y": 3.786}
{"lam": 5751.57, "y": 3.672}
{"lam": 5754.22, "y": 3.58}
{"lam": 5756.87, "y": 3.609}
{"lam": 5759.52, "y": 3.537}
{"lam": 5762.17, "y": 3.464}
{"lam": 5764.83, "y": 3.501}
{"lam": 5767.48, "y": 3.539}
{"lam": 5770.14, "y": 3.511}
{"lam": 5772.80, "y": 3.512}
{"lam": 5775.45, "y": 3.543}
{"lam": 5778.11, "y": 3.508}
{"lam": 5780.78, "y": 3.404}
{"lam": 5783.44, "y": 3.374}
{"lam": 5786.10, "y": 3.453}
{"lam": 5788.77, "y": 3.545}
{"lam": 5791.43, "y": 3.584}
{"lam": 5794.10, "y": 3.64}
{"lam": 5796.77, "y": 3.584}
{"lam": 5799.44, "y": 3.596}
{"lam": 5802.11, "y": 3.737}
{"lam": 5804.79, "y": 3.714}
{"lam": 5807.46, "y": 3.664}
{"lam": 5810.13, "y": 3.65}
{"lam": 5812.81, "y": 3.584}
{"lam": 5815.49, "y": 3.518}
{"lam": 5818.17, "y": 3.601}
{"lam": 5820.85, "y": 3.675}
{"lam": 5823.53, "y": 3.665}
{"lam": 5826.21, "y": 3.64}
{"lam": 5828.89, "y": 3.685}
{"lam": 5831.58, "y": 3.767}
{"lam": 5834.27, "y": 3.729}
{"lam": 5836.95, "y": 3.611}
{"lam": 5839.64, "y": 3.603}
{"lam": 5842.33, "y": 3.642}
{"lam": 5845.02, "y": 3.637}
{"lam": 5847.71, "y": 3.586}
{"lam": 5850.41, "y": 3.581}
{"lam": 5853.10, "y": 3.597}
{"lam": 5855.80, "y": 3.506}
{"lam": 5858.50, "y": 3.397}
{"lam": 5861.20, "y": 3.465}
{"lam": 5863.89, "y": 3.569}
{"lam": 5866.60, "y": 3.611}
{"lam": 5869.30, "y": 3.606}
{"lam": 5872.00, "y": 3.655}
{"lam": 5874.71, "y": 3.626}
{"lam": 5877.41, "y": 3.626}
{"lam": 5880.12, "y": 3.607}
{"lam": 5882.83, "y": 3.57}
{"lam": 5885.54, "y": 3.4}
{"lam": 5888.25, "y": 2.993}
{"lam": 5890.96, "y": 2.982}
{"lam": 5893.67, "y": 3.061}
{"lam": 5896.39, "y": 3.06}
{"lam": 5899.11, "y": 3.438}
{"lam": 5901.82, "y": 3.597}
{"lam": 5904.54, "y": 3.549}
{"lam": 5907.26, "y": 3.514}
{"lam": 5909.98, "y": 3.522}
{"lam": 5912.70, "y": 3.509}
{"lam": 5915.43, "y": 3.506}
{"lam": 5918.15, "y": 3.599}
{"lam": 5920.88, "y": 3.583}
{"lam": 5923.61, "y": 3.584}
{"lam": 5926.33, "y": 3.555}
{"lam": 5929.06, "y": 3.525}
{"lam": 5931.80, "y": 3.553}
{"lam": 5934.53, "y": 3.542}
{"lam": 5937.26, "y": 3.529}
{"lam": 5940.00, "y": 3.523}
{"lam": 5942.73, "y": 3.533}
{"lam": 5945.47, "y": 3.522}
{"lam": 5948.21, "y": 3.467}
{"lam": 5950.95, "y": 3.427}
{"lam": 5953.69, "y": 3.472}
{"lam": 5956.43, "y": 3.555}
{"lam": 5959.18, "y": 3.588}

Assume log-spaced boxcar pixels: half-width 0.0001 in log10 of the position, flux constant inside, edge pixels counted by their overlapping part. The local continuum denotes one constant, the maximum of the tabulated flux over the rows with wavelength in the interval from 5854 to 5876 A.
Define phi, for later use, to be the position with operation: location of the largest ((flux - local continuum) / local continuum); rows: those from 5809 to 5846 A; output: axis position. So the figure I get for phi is 5831.58 A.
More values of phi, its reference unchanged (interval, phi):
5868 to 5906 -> 5872.00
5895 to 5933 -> 5918.15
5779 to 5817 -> 5802.11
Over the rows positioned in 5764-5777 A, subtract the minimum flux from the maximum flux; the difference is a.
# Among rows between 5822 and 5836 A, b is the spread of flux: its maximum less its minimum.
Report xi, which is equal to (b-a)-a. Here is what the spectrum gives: 0.0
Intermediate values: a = 0.04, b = 0.13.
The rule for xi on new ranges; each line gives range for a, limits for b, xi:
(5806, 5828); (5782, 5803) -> 0.0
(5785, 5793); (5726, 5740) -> -0.2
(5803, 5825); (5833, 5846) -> -0.3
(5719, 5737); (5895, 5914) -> 0.4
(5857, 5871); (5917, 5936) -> -0.4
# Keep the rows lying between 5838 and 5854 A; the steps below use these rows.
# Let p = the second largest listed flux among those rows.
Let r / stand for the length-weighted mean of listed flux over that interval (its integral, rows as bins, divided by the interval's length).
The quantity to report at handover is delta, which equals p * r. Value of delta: 13.1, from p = 3.637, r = 3.61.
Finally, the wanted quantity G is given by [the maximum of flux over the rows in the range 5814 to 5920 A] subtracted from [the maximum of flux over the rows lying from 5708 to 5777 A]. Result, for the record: 0.02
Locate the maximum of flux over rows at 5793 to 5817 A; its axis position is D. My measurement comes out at 5802.11 A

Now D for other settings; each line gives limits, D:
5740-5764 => 5748.92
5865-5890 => 5872.00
